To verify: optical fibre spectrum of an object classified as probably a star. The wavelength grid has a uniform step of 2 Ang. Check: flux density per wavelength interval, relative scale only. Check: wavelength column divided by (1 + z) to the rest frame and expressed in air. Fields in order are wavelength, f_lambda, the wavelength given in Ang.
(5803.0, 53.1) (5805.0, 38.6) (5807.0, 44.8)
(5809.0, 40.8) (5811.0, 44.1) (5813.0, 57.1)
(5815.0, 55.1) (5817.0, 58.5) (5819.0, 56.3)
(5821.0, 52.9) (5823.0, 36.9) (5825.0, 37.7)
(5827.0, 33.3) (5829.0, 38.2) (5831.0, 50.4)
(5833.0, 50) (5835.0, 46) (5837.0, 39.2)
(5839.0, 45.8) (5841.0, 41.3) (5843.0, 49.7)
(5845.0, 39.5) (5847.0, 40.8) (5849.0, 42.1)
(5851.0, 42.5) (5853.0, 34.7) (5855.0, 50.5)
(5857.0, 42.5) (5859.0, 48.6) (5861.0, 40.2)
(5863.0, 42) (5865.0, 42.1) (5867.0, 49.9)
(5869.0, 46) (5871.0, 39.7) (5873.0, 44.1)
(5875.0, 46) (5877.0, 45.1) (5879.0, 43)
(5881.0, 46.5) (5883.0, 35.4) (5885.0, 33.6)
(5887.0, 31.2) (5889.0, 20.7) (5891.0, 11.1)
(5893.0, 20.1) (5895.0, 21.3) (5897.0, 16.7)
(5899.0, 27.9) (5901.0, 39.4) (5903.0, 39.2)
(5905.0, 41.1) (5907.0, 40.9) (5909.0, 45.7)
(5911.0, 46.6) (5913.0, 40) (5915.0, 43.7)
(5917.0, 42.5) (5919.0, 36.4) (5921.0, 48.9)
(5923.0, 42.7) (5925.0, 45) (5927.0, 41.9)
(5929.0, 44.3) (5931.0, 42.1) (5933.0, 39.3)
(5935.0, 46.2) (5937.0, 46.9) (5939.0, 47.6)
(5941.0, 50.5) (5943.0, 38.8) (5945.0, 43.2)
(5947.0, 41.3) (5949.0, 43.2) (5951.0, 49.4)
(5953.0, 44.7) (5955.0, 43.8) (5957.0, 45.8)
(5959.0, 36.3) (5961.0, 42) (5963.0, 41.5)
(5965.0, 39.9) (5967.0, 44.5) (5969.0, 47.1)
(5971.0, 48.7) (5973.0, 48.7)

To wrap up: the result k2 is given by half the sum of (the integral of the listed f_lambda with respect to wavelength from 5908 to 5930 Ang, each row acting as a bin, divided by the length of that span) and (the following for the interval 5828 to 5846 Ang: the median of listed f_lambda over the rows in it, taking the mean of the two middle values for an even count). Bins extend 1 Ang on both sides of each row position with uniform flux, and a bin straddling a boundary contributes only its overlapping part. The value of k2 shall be 44.6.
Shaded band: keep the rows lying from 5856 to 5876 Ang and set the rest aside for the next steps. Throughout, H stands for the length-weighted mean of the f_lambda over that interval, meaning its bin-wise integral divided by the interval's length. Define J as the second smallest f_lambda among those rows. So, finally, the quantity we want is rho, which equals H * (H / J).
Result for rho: 48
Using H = 44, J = 40.2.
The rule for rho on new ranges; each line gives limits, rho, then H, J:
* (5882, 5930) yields 76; 36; 16.7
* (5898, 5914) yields 41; 40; 39.2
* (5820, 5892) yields 82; 41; 20.7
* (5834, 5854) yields 45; 42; 39.2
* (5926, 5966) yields 49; 43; 38.8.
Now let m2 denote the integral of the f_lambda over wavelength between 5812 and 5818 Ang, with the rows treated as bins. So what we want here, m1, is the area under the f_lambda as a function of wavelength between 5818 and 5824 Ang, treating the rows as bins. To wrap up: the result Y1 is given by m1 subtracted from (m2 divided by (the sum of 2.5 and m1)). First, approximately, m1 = 292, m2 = 341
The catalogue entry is -291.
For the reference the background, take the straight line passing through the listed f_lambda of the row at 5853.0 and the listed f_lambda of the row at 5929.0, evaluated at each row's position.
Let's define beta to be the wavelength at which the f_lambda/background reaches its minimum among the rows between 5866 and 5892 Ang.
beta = 5891.0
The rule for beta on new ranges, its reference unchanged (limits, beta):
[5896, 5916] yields 5897.0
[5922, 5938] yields 5933.0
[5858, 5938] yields 5891.0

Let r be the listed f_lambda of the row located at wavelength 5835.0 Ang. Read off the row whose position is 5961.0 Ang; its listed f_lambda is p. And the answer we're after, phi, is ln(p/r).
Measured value -0.09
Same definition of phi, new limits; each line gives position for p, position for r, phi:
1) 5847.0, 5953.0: -0.09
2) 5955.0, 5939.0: -0.08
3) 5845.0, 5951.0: -0.22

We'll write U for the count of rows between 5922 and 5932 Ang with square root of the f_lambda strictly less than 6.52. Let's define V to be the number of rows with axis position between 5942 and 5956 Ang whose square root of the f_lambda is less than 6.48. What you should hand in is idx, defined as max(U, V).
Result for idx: 2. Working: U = 2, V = 2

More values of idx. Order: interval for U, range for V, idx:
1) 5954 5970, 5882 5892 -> 5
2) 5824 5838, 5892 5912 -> 8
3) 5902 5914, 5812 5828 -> 4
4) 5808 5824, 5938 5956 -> 2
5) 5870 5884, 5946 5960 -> 2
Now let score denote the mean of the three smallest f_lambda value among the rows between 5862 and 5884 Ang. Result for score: 39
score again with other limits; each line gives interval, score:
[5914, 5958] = 38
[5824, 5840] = 36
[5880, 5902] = 16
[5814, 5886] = 34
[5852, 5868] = 39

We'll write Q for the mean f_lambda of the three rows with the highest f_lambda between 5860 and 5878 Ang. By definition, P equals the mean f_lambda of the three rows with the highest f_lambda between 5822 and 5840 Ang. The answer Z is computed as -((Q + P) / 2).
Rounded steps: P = 49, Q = 47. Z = -48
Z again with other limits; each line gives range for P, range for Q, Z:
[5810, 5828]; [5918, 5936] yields -52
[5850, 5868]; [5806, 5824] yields -53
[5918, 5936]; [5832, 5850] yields -48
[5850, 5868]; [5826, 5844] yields -50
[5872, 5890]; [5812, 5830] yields -52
